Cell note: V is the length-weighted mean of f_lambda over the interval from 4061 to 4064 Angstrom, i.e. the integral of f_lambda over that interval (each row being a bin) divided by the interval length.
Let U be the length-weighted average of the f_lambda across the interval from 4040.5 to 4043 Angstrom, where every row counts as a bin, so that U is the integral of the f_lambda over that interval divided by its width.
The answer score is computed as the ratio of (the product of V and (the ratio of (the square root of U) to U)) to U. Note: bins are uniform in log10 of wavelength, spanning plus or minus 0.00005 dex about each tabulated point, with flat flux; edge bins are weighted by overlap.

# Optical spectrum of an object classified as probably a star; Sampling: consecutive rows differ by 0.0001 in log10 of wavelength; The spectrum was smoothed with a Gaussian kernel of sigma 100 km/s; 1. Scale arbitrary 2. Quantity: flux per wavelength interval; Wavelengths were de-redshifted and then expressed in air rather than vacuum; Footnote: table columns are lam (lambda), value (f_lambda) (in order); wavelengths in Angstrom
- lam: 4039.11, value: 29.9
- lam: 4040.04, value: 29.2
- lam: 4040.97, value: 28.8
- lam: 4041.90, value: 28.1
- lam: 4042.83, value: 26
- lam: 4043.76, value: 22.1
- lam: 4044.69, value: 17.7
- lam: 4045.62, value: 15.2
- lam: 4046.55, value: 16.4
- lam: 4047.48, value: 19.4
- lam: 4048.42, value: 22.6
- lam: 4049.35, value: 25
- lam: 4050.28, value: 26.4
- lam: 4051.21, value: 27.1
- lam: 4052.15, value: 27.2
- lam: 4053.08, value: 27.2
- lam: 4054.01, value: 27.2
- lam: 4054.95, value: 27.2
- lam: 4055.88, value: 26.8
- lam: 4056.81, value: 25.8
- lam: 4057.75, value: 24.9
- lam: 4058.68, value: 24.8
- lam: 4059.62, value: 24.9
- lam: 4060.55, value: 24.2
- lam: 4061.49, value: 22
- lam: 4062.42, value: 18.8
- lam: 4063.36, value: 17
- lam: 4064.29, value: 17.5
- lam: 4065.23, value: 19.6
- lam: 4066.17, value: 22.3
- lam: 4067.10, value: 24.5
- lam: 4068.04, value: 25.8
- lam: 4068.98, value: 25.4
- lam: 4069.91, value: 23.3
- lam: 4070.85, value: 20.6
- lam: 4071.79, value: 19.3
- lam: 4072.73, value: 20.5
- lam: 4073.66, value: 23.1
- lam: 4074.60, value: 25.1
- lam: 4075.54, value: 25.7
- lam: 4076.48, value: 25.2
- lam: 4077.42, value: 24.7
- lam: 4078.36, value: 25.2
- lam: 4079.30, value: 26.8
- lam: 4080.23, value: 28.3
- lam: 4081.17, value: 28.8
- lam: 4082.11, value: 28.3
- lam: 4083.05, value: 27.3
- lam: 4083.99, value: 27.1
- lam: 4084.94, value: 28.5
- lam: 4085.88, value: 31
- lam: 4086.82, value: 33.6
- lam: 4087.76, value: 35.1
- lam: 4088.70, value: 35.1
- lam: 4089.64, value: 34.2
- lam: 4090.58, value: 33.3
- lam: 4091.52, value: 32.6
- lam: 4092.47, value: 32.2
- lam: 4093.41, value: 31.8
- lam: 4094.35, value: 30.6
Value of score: 0.13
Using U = 27.8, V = 19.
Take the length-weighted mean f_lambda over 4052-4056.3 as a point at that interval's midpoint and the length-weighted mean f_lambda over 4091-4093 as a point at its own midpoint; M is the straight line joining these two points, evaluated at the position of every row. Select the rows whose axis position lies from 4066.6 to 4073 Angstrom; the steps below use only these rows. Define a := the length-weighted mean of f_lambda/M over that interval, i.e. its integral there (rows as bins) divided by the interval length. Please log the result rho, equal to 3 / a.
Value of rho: 3.8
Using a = 0.78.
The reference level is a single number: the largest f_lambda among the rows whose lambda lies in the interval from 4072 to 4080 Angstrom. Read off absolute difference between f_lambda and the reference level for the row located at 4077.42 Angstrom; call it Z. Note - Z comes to 2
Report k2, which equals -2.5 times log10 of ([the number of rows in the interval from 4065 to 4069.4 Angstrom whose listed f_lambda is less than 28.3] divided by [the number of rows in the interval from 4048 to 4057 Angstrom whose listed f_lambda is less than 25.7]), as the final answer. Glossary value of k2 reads -0.99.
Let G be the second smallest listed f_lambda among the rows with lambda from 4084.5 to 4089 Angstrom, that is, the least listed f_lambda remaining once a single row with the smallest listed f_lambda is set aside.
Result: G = 31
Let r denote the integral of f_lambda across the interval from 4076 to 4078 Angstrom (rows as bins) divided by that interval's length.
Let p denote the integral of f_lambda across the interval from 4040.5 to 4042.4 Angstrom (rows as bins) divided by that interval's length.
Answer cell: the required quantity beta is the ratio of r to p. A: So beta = 0.9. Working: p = 28.4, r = 25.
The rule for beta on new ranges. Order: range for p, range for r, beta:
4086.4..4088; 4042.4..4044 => 0.7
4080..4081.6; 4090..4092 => 1.2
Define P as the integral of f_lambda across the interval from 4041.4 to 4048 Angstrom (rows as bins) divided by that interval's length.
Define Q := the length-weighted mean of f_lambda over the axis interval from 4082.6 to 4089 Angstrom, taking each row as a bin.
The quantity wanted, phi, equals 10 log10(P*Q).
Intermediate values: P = 21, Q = 31.0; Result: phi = 28.1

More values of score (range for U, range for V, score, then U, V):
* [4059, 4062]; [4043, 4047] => 0.16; 23.7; 18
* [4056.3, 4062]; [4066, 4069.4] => 0.20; 24.4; 25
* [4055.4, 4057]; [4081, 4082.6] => 0.21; 26.5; 28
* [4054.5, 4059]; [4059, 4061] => 0.19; 26.0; 25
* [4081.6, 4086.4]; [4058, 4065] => 0.14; 28.5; 21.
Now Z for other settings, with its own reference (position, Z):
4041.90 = 1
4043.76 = 5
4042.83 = 1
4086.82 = 7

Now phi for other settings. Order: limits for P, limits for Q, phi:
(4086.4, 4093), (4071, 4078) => 28.9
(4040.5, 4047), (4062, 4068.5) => 26.6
